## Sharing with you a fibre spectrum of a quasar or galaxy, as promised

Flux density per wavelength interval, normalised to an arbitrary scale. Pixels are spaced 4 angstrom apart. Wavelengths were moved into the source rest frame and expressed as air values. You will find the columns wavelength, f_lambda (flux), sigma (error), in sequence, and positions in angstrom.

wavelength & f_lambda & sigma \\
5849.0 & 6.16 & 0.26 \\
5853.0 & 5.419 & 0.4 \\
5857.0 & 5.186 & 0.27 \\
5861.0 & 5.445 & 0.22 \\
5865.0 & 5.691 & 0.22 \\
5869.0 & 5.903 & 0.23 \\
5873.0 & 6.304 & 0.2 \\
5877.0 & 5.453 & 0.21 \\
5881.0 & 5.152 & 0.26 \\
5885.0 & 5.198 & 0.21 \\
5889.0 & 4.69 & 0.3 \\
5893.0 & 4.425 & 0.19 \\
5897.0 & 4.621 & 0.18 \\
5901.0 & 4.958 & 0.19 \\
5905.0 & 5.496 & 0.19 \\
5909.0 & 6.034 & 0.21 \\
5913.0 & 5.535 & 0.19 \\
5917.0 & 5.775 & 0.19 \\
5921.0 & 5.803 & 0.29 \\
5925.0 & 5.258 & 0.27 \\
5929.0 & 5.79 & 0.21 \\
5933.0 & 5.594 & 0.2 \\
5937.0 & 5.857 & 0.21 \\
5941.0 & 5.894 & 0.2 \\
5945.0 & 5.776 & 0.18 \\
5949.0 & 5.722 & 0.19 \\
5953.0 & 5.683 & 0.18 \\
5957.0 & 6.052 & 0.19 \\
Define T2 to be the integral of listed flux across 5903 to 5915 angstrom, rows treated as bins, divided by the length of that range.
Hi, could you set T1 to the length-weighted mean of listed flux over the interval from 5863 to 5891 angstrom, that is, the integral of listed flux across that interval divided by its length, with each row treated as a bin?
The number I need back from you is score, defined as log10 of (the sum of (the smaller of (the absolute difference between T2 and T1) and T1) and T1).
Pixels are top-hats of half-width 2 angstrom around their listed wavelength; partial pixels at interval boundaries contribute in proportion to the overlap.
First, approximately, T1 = 5.48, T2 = 5.69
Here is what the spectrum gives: 0.755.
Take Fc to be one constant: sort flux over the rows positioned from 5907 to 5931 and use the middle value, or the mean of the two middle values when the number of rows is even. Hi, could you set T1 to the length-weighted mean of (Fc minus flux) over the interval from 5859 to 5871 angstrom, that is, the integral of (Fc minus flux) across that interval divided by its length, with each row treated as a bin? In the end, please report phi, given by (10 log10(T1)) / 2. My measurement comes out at -4.9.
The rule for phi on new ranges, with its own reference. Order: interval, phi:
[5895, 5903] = 0.0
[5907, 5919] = -14.7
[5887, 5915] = -0.9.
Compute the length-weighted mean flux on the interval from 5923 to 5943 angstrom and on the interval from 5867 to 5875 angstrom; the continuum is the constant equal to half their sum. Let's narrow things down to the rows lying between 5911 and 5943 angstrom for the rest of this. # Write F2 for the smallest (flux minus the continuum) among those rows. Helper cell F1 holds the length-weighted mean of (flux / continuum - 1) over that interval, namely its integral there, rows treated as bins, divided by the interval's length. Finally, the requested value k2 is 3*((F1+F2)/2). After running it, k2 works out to -1.0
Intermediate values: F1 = -0.034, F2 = -0.6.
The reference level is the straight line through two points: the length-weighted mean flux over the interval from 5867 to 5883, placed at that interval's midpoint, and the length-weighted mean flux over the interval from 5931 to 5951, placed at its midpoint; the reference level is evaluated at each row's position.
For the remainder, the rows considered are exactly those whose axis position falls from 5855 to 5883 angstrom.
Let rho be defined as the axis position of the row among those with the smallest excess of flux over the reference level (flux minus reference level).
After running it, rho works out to 5881.0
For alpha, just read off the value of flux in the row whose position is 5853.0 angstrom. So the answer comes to 5.419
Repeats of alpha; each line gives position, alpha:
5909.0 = 6.034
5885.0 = 5.198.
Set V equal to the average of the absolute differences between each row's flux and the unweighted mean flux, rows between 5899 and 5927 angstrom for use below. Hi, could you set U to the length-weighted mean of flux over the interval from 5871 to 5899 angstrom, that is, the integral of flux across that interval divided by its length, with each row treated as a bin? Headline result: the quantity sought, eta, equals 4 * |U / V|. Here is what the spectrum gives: 75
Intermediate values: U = 5.1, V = 0.27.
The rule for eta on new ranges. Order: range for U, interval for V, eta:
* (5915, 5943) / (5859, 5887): 71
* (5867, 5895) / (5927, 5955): 266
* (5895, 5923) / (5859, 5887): 68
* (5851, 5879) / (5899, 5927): 82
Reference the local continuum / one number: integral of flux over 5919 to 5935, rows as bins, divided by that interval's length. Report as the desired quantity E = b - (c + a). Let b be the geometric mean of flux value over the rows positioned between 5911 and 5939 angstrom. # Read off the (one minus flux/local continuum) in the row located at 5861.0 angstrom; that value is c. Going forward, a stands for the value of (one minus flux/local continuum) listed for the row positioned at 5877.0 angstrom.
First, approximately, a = 0.03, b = 5.66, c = 0.03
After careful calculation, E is 5.60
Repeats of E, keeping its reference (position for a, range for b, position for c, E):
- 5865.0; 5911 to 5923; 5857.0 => 5.64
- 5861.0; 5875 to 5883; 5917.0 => 5.30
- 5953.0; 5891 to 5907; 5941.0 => 4.92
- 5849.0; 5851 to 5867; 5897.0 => 5.35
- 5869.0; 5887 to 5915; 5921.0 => 5.17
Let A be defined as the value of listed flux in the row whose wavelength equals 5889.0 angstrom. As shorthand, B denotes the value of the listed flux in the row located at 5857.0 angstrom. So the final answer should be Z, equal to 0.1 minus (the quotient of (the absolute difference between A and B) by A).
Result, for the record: -0.01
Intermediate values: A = 4.69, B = 5.186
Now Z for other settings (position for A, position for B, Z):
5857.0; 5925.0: 0.09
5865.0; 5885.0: 0.01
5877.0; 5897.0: -0.05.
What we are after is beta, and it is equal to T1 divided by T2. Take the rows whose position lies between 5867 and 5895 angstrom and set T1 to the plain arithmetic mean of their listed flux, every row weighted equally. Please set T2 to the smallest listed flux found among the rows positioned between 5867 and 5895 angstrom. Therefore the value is 1.20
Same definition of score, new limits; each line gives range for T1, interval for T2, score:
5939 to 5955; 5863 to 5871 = 0.763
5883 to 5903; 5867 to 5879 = 0.770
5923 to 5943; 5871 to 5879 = 0.769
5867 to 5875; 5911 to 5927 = 0.820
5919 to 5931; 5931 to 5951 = 0.761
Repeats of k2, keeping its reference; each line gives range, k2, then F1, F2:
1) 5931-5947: -0.5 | -0.019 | -0.3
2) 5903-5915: -0.6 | -0.034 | -0.4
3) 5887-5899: -2.5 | -0.223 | -1.5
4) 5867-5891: -1.9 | -0.075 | -1.2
